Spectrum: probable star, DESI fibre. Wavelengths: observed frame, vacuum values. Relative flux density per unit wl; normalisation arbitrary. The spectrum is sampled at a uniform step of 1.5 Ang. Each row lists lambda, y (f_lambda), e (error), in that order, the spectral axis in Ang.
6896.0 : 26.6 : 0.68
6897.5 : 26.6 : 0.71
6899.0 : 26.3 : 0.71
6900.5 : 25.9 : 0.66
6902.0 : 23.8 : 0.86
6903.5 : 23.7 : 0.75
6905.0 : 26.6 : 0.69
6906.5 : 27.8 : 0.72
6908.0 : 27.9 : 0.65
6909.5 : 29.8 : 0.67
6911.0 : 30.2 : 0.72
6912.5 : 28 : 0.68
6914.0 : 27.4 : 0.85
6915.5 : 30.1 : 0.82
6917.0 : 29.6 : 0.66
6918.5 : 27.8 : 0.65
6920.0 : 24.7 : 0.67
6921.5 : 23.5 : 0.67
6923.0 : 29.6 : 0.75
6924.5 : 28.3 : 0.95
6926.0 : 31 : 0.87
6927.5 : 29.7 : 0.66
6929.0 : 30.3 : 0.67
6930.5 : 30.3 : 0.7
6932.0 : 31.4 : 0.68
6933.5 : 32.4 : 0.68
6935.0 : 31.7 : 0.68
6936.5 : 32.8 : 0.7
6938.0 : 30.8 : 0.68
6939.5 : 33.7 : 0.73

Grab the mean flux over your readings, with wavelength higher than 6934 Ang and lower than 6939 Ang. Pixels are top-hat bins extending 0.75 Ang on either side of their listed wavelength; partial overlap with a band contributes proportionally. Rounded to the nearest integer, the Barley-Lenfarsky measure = 32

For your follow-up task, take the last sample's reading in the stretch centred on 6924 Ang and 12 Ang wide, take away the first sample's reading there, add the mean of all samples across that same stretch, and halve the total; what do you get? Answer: 15.3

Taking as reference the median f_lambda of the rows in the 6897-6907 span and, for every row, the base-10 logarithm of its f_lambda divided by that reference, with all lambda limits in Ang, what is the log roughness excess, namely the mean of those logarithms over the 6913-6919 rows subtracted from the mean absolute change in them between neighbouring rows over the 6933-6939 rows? -0.021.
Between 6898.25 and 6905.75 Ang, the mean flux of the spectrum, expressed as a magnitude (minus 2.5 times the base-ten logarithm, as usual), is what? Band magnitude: -3.51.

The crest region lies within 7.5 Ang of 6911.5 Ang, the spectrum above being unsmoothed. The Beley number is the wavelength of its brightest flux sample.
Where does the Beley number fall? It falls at 6911.0 Ang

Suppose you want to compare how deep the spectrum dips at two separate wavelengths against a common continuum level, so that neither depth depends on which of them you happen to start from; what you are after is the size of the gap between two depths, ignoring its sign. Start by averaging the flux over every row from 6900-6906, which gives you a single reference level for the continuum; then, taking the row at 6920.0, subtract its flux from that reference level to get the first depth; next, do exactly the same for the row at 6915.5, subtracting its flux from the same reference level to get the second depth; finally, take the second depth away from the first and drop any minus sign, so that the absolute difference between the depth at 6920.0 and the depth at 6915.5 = 5.4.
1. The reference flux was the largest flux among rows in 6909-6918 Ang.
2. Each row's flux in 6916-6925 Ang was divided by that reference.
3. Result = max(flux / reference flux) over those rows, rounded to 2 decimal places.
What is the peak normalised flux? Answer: 0.98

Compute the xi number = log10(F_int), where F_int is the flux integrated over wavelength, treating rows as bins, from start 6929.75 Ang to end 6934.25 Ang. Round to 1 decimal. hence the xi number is 2.1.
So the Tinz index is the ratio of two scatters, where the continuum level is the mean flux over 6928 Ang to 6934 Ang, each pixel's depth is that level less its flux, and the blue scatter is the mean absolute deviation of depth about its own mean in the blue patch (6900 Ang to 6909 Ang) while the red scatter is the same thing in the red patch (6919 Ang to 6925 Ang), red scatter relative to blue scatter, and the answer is 1.6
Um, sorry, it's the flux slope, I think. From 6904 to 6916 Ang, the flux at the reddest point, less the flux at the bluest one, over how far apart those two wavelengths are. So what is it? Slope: 0.3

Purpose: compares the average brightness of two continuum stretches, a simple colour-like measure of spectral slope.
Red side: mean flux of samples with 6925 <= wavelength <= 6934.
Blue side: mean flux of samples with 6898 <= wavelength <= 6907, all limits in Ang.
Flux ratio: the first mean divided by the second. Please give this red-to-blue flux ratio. 1.20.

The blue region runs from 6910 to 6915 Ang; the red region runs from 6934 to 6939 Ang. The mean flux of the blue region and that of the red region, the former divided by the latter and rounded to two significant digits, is 0.90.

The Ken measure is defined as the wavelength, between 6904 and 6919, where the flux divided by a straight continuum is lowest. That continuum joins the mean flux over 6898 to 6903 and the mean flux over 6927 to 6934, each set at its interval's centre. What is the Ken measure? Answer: 6918.5 Ang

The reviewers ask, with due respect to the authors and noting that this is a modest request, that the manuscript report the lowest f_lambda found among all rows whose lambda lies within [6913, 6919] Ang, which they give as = 27.4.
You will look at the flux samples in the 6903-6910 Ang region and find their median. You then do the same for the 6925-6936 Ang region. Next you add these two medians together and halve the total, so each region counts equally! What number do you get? 29.4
